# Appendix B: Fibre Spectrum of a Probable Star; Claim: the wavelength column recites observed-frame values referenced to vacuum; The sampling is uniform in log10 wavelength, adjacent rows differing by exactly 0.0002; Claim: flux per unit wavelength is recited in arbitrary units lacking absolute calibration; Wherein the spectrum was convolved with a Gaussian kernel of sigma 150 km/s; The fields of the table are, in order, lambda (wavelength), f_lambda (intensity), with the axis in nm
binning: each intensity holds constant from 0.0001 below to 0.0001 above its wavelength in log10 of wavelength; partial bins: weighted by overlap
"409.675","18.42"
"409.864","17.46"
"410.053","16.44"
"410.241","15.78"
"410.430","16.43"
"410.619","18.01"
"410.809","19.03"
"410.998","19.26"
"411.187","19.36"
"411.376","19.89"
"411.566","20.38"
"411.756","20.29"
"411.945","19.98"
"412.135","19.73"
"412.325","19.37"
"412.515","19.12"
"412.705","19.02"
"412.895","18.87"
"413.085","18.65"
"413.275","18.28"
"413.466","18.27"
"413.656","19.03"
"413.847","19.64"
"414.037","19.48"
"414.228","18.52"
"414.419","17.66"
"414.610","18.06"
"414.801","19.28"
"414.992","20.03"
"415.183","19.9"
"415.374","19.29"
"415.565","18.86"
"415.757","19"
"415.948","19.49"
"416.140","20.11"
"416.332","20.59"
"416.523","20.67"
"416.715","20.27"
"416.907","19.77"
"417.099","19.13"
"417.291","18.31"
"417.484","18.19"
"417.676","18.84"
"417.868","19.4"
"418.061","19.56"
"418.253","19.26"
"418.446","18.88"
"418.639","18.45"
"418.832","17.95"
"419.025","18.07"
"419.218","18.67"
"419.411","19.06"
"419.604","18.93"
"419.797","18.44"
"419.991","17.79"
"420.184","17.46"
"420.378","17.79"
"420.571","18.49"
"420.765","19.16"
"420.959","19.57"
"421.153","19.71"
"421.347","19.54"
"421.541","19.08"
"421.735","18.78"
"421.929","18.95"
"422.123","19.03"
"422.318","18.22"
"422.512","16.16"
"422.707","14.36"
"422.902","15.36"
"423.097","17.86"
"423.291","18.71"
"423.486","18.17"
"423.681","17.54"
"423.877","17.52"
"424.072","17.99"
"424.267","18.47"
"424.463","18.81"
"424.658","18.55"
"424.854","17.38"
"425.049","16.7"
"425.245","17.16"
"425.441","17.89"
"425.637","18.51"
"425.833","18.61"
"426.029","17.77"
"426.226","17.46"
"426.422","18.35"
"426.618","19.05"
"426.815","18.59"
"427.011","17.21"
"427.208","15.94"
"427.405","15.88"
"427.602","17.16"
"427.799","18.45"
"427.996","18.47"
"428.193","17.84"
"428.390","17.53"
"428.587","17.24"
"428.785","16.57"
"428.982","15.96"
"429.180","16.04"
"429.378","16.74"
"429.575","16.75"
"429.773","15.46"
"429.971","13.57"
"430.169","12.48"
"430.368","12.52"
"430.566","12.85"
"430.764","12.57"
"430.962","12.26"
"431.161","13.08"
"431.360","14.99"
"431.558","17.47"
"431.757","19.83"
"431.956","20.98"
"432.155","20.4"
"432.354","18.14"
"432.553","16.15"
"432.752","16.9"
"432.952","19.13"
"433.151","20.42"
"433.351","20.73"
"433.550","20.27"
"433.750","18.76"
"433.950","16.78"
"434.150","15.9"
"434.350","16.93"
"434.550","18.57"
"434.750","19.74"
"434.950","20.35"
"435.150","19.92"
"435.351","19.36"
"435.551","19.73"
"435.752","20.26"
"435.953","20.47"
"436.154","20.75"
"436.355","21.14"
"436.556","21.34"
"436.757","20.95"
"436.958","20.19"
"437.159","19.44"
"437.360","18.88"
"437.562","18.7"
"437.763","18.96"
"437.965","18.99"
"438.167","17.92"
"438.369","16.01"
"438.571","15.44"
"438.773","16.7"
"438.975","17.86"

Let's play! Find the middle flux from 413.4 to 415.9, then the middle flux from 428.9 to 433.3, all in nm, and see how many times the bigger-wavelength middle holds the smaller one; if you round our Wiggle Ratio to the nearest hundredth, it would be 0.85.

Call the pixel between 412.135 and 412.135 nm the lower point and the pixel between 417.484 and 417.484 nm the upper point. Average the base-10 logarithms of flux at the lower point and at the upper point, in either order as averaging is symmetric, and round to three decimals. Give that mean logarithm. 1.277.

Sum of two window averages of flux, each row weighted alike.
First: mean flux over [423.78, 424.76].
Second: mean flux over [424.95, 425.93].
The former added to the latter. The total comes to 36.0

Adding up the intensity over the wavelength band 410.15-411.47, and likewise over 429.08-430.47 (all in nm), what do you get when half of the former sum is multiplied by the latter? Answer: 6615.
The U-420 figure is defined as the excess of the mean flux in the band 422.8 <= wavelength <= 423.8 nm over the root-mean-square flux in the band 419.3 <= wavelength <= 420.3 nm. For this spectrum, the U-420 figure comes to -0.8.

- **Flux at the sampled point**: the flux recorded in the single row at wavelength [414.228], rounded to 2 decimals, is 18.52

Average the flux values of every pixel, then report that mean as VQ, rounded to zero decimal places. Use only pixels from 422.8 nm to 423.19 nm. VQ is 17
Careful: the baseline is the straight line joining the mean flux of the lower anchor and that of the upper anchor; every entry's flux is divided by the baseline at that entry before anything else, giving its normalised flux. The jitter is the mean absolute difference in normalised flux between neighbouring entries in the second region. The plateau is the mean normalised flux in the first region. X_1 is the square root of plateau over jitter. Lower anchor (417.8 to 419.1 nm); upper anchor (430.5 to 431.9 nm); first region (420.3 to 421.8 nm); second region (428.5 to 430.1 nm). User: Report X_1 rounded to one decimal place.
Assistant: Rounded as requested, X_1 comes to 4.7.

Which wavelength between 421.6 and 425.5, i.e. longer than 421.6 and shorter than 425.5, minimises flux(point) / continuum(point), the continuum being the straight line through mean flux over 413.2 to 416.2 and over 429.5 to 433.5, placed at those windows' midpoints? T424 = 422.707 nm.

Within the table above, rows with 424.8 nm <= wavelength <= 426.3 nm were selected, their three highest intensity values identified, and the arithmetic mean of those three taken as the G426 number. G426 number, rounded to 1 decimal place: 18.3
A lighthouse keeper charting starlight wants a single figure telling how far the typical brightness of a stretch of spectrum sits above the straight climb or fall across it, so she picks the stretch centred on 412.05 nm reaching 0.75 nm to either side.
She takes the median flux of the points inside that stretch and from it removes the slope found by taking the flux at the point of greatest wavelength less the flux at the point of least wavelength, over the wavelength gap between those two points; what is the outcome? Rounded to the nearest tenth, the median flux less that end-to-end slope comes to 20.5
